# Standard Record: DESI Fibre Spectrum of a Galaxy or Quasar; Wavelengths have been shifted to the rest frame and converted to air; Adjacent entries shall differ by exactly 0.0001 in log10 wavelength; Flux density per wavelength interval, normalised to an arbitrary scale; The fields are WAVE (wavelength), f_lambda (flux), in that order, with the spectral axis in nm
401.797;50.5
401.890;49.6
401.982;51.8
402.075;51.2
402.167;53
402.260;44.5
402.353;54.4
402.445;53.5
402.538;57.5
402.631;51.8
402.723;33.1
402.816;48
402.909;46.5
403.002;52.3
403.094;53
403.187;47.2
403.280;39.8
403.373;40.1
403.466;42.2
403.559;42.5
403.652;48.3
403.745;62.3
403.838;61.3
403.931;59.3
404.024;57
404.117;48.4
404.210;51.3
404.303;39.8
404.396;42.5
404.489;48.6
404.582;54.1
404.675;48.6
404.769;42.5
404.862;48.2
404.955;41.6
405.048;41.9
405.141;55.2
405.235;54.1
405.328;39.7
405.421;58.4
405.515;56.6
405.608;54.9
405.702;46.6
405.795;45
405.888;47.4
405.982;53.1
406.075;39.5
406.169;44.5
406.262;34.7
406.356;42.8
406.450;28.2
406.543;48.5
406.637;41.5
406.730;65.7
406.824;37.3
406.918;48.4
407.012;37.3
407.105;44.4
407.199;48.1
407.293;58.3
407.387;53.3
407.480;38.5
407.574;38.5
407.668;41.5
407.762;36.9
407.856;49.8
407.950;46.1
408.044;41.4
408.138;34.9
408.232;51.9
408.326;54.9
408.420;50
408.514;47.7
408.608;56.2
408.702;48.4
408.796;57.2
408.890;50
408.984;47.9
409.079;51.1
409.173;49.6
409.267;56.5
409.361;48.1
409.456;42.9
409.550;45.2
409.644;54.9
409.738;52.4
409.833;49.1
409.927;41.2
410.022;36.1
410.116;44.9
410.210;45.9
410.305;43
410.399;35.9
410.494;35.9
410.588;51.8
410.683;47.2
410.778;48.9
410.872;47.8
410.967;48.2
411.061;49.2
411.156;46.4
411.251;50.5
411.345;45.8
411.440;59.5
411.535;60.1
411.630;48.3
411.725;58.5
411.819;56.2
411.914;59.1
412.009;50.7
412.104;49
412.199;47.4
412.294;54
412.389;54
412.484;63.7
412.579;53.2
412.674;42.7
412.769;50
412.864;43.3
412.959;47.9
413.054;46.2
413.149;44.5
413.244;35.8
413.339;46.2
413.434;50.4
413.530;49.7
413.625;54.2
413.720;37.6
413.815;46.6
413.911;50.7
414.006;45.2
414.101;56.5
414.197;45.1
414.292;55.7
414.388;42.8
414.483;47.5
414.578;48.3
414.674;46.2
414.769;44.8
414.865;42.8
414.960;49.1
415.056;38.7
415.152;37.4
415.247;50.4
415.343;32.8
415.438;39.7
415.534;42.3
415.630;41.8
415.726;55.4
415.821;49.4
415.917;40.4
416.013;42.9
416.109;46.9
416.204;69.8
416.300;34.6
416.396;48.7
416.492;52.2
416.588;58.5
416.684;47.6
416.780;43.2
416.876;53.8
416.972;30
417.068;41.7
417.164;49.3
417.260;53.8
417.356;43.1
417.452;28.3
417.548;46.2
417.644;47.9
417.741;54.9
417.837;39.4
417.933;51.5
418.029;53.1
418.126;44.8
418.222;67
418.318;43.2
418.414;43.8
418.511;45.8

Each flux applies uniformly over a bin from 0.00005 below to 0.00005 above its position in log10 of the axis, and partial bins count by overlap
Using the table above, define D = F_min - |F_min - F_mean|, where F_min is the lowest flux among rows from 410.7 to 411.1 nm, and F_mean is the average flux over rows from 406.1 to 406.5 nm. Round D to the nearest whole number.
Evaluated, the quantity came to 38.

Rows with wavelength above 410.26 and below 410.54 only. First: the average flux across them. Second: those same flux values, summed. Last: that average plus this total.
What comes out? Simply 153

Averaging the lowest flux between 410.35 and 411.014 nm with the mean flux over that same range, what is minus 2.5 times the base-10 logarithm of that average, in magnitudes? -4.02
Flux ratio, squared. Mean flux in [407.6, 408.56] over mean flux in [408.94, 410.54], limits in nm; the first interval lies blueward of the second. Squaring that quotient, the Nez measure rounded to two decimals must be 0.98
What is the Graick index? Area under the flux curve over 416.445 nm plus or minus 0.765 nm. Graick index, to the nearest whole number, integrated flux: 73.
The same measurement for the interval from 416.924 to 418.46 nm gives 71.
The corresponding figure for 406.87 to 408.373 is 68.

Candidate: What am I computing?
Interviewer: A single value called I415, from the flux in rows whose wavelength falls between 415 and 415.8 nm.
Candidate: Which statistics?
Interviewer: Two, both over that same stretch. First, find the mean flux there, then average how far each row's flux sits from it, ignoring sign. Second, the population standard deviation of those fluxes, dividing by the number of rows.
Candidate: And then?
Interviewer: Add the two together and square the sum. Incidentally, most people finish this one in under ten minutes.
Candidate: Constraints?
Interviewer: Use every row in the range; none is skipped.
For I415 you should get 147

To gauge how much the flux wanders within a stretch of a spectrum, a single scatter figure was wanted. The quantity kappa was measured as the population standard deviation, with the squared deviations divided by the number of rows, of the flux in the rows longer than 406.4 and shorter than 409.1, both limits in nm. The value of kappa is 8.0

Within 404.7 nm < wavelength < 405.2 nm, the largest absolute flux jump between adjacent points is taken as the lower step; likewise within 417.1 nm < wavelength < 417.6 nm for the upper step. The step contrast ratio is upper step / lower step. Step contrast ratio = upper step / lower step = 1.3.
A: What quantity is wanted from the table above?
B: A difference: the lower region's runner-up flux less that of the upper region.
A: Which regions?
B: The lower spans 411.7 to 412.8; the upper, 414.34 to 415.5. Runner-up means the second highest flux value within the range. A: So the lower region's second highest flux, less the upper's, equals 10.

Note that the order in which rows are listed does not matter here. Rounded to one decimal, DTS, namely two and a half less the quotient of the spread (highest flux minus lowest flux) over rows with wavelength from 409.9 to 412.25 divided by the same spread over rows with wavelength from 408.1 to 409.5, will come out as 1.4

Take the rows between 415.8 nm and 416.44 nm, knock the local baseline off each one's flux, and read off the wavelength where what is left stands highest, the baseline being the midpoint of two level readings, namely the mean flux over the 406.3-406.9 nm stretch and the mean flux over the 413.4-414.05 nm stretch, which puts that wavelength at 416.204 nm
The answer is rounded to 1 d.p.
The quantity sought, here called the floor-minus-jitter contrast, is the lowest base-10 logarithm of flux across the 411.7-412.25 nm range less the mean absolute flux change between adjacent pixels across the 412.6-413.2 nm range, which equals -2.7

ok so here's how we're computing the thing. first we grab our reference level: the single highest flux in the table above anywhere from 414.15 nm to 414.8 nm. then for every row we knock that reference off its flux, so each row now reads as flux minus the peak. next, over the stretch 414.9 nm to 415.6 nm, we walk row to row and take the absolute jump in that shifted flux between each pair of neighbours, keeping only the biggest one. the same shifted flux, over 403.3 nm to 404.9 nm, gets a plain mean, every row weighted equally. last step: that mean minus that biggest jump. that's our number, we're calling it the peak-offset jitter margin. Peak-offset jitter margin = -24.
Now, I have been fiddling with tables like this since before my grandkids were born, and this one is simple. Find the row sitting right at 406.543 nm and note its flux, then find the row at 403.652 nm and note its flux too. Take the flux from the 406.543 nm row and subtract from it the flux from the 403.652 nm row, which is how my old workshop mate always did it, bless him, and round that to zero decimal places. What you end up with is 0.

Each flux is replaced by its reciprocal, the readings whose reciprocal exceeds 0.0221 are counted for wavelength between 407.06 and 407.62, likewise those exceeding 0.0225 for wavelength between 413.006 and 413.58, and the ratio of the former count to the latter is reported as 3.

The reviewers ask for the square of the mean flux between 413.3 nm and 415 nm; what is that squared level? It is 2280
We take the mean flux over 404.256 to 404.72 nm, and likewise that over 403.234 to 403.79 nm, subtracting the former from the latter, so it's -1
